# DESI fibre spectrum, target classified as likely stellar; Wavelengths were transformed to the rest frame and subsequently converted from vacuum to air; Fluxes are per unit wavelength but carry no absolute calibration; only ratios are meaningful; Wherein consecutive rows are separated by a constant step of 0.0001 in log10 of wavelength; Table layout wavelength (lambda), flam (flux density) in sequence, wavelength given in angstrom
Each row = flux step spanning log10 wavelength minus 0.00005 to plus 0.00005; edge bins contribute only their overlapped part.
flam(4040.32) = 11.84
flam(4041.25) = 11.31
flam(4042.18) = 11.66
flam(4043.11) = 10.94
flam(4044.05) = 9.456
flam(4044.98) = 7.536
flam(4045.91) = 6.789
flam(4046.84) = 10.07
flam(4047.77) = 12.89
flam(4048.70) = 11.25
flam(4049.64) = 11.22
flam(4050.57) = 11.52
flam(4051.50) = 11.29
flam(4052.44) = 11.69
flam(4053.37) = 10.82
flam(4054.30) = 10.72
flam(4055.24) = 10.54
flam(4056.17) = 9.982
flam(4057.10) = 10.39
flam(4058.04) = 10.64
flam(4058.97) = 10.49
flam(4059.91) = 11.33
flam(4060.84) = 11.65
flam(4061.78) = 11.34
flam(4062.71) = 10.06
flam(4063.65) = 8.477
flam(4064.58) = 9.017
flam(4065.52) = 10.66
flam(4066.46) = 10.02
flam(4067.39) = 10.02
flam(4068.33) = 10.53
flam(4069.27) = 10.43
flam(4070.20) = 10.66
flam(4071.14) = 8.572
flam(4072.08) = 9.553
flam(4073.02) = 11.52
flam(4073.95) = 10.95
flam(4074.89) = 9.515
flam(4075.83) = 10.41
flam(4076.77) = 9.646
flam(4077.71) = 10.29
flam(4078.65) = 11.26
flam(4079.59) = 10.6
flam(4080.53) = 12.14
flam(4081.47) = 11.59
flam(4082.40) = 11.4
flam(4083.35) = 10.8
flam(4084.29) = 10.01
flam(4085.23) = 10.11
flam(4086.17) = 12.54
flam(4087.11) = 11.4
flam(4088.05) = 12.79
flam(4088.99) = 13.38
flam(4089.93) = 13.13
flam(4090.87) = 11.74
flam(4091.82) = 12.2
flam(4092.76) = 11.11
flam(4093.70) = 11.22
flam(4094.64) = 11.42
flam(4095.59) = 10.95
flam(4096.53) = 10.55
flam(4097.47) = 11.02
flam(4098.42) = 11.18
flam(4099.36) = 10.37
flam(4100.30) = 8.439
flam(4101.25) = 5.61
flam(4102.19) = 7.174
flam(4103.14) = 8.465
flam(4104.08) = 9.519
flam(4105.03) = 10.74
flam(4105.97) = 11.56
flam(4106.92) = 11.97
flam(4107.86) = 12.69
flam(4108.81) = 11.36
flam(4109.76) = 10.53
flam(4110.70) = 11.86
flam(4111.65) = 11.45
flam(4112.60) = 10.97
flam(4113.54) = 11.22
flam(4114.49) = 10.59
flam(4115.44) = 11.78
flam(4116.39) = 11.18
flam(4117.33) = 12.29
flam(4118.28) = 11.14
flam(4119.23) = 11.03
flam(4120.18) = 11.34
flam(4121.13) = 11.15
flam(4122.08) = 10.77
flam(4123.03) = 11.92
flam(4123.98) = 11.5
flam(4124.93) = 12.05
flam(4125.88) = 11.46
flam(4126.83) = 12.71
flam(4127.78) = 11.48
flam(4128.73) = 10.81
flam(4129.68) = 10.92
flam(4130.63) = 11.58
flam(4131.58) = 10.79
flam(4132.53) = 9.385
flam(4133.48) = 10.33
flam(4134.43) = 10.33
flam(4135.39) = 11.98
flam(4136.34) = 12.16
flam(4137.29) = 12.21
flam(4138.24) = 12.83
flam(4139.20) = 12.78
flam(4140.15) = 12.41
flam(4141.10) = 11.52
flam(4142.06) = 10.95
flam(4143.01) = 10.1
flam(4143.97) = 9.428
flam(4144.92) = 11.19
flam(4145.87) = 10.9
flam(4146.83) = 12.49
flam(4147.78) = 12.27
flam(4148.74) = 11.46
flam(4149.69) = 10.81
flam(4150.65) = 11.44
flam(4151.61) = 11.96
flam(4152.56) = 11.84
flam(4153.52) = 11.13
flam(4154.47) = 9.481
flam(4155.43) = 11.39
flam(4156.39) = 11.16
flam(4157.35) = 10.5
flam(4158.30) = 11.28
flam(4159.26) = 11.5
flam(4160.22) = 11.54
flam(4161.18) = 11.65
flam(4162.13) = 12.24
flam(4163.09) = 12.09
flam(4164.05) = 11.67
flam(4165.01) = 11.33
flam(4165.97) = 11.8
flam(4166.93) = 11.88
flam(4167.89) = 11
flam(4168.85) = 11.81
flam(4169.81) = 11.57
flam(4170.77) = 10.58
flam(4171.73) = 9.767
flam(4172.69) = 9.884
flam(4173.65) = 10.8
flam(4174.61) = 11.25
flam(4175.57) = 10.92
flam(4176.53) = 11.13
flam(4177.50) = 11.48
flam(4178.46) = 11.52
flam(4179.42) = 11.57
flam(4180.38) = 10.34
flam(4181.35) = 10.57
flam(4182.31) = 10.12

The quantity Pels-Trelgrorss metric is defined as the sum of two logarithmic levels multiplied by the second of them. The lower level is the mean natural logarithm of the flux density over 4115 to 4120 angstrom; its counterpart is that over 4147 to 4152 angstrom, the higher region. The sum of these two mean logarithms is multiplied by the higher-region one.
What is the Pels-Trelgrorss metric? 12.0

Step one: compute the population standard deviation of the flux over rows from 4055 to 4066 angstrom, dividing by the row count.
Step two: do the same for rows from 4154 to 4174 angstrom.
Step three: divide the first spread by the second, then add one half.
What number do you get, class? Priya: 1.7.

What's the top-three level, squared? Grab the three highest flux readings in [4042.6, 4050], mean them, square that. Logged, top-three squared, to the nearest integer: 139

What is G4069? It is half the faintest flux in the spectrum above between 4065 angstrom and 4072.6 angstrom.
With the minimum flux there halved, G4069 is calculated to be 4.29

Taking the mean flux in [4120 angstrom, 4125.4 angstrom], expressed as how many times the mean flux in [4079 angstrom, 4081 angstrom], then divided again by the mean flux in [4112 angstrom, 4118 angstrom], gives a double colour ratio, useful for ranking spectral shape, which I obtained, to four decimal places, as 0.0889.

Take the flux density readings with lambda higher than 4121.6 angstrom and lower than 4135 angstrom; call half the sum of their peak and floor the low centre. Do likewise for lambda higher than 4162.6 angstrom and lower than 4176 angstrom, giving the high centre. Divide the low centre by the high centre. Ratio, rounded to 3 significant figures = 1.01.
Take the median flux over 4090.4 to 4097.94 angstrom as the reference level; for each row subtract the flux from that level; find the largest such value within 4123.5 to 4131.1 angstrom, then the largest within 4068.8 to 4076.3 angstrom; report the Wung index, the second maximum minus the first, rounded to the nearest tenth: 2.2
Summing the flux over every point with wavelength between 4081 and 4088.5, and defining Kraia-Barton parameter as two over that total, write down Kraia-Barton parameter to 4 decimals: 0.0221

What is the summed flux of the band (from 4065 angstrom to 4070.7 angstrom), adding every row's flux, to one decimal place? 62.3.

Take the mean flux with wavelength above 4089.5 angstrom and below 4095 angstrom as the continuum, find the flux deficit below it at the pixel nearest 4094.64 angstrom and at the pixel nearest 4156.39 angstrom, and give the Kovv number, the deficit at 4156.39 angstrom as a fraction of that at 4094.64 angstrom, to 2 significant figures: 1.7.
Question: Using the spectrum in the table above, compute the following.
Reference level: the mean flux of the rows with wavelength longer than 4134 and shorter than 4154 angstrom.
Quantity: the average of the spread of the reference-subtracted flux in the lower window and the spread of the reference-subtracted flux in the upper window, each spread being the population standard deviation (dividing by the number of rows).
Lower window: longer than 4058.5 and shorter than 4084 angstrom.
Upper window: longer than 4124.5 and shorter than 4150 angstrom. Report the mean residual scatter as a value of 0.93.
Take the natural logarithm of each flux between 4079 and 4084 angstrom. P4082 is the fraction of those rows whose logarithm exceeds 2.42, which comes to 0.6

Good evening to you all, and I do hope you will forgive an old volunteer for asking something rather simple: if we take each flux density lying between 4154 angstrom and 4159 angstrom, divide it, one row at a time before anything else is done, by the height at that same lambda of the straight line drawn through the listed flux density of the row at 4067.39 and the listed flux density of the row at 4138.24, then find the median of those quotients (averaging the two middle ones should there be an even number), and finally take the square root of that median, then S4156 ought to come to 0.91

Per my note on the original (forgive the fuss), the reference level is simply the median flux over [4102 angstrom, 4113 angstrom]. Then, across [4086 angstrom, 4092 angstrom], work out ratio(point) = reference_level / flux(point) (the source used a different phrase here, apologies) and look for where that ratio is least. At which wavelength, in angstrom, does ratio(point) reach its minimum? 4088.99 angstrom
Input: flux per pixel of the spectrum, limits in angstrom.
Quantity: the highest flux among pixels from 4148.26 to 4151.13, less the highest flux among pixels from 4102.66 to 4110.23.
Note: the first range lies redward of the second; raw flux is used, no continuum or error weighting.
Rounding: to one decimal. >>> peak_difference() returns -1.2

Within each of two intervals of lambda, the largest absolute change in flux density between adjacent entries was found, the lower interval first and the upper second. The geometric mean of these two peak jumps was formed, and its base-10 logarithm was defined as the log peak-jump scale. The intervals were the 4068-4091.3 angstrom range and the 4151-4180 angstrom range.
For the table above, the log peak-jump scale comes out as 0.333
